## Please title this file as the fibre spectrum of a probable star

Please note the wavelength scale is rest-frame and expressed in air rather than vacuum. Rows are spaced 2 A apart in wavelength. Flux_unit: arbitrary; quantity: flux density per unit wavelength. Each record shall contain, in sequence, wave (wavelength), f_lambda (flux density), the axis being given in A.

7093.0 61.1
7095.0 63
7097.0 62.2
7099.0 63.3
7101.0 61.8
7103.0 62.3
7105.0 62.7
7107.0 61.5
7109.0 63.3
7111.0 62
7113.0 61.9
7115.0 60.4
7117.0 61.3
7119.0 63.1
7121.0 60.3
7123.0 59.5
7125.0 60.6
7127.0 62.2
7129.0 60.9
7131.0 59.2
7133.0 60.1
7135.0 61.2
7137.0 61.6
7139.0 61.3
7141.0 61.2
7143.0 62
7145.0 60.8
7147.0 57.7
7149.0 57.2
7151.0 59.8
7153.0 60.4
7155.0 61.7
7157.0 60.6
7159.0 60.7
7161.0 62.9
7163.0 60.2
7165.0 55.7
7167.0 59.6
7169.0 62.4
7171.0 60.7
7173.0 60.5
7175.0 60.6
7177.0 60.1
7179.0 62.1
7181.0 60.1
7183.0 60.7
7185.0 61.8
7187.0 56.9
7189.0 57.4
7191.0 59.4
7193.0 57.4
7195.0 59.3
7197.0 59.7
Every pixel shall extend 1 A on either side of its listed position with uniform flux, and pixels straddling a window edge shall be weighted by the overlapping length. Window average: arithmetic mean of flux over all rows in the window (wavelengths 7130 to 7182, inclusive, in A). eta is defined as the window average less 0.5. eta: 59.9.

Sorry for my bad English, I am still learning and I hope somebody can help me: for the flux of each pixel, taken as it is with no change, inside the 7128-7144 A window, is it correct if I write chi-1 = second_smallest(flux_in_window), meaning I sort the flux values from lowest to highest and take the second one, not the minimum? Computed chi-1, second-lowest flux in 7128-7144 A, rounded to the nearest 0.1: 60.1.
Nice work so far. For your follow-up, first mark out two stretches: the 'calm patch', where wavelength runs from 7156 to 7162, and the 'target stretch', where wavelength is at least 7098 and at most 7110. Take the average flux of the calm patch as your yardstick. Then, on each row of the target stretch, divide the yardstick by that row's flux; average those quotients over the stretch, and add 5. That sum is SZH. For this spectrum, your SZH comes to 5.98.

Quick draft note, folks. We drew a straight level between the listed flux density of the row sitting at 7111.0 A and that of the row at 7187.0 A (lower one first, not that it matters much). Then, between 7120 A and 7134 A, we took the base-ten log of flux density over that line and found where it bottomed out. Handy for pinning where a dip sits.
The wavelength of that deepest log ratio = 7123.0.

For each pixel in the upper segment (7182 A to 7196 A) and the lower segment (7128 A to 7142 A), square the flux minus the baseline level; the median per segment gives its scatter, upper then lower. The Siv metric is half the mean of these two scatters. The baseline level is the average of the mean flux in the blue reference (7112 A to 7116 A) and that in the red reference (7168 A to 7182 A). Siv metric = 0.77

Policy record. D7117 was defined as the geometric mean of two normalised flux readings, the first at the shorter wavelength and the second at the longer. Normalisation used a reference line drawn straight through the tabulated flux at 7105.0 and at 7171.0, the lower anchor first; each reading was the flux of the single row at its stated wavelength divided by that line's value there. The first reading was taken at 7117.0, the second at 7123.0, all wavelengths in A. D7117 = 0.970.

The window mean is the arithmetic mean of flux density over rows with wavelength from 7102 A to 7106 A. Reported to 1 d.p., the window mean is 62.5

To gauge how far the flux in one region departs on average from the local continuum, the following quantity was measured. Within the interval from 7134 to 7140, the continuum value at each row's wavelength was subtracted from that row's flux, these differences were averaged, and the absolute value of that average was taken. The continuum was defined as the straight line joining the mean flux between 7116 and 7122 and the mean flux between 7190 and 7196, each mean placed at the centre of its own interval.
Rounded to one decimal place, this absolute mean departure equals 0.5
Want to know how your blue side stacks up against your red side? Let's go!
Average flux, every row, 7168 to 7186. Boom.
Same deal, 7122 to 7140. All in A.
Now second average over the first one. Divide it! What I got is 1.00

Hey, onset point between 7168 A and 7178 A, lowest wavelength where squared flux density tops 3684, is 7169.0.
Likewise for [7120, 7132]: 7127.0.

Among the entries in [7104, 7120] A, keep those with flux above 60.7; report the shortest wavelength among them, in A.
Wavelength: 7105.0 A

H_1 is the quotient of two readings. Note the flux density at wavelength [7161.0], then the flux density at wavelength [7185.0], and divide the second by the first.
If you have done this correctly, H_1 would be 0.98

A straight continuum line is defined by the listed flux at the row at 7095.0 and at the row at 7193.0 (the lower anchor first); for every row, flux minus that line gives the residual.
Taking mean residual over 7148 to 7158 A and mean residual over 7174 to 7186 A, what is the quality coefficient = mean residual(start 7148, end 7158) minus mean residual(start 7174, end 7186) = -2.5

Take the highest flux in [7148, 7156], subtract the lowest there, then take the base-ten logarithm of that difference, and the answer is 0.65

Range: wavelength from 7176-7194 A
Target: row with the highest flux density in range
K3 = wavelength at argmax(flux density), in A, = 7179.0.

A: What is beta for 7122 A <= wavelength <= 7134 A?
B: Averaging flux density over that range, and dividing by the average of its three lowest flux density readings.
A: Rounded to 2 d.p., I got 1.01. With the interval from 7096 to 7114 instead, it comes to 1.01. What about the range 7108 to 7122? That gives 1.02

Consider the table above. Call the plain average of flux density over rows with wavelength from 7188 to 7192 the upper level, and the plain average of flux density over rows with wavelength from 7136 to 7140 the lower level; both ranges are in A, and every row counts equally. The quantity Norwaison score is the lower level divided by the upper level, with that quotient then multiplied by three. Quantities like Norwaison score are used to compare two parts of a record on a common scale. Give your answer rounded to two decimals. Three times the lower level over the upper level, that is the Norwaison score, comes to 3.16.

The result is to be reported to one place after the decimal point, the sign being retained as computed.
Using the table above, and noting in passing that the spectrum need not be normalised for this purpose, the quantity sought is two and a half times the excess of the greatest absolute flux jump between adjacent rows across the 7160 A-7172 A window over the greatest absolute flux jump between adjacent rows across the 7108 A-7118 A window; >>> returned 7.5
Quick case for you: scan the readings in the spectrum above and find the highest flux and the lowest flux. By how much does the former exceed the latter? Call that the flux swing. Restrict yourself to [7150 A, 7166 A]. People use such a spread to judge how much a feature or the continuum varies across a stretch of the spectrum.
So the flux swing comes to 7.2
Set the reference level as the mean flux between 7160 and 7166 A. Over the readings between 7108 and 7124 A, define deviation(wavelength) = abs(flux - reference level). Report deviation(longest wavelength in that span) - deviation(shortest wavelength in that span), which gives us -3.6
